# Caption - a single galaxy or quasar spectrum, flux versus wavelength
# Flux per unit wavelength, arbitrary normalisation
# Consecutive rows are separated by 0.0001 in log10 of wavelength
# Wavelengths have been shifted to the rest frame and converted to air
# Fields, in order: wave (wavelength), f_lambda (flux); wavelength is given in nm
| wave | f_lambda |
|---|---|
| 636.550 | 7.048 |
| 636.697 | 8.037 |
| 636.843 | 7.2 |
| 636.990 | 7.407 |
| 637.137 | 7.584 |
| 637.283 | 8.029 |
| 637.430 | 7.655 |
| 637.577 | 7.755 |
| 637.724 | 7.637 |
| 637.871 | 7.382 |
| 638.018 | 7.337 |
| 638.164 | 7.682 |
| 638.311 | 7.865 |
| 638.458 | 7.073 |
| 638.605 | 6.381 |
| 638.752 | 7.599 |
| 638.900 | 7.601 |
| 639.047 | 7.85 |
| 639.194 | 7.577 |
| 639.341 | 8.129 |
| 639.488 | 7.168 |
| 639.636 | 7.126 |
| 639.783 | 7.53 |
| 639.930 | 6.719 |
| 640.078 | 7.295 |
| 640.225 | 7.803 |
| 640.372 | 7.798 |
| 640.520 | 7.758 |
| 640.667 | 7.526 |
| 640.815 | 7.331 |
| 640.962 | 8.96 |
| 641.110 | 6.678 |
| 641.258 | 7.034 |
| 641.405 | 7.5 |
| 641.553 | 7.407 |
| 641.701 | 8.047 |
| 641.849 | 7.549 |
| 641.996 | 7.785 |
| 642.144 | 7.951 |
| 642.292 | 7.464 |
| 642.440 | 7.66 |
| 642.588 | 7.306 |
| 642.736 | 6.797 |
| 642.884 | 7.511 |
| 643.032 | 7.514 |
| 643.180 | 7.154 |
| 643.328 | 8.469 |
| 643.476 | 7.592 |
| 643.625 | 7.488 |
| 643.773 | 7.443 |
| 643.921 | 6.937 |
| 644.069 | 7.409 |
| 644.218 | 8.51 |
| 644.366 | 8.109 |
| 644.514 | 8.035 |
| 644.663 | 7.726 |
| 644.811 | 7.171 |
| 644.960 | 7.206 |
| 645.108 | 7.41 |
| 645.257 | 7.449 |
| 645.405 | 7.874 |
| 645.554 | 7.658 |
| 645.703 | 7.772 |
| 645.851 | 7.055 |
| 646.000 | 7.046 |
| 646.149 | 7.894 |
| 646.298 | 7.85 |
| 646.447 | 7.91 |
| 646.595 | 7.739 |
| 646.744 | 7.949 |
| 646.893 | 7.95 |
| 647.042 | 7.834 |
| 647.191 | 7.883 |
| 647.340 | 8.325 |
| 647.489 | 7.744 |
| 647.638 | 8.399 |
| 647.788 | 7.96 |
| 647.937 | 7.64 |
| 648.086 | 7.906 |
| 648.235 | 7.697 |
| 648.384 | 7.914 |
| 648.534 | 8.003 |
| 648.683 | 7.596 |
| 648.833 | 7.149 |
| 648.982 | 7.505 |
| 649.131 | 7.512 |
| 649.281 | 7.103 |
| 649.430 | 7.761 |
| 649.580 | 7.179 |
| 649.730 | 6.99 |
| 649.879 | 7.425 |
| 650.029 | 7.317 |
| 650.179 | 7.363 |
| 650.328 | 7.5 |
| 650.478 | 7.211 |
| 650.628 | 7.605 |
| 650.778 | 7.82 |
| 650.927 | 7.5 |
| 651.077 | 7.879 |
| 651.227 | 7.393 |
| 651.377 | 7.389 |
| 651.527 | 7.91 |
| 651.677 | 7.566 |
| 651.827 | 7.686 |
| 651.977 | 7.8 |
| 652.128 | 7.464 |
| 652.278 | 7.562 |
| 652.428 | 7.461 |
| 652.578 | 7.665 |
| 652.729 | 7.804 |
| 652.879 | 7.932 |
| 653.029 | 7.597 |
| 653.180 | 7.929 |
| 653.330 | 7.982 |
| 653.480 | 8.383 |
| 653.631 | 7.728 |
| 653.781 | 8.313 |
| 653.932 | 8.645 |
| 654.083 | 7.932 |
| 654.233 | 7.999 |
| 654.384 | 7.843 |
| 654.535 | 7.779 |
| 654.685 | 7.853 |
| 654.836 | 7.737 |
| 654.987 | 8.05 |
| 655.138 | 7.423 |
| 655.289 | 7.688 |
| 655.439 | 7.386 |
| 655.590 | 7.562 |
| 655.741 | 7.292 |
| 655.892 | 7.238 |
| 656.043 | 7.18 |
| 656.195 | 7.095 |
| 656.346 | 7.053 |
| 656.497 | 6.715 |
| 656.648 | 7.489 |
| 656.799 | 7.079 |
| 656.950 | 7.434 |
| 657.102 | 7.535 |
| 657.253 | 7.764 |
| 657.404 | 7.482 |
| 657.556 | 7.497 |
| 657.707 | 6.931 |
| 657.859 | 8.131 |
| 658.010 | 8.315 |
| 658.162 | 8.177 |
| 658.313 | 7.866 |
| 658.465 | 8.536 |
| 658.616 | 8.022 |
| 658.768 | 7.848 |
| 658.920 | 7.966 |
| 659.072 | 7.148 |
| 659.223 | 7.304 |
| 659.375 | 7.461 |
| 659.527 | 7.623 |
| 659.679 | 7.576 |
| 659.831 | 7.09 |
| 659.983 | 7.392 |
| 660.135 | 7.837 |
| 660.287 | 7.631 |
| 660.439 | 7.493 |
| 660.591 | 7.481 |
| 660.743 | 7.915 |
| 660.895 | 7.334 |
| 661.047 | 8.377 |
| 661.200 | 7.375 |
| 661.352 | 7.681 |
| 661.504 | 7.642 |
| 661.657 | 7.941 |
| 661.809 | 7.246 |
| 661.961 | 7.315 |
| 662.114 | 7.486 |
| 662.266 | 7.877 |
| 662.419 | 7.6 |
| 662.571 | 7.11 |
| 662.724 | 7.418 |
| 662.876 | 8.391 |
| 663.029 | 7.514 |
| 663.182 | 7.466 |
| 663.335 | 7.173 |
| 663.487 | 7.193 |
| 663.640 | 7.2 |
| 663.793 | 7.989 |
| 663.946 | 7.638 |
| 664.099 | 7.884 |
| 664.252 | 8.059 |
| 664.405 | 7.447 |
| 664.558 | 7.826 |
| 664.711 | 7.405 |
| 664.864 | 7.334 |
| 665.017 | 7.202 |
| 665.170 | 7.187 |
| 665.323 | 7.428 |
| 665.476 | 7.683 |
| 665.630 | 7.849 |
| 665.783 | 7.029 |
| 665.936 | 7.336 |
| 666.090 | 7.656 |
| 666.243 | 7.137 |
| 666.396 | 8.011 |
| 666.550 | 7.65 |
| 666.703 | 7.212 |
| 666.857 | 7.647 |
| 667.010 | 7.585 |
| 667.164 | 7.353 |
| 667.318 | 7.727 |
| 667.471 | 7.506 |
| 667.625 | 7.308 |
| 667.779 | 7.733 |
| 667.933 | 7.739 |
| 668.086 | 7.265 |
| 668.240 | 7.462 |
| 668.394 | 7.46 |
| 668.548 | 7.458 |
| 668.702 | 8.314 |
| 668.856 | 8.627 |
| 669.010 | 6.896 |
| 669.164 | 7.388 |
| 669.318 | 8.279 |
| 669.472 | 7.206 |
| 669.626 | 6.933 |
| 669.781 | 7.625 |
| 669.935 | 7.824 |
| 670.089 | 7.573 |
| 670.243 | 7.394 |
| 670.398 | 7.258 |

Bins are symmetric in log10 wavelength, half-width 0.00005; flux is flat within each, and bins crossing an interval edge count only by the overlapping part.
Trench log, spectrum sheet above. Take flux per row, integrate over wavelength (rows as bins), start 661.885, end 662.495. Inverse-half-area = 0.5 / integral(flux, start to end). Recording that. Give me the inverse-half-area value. 0.108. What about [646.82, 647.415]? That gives 0.105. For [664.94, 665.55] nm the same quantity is 0.111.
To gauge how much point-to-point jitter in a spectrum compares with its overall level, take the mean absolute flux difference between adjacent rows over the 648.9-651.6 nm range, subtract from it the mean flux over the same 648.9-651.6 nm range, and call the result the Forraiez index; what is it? -7.16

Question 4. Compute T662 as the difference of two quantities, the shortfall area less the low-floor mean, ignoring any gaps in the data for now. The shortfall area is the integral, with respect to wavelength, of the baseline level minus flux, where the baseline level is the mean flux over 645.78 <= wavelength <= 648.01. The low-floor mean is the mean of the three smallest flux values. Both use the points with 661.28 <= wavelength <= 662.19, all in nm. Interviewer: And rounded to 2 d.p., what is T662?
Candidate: -7.11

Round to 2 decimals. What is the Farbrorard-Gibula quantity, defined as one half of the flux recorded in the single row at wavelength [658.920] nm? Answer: 3.98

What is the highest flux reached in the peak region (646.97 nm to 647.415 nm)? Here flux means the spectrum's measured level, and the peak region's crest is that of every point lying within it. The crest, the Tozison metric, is 8.325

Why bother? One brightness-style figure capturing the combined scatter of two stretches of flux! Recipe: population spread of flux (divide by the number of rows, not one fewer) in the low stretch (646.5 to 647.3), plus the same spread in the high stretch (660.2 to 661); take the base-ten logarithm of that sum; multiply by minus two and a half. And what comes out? 1.4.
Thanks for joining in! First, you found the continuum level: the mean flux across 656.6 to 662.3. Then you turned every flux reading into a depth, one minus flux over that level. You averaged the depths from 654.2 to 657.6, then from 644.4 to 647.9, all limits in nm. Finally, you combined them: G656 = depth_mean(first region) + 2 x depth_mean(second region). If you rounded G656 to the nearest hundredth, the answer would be 0.00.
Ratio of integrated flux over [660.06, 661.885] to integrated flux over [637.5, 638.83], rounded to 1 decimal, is 1.4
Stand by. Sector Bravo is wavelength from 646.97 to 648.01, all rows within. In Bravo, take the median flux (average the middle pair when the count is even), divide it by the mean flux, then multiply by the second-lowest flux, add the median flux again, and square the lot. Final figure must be 242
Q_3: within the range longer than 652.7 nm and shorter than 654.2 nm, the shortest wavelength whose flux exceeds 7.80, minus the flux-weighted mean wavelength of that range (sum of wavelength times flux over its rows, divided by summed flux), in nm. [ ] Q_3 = -0.69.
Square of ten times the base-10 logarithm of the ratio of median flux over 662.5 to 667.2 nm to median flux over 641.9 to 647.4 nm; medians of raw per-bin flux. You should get 0.015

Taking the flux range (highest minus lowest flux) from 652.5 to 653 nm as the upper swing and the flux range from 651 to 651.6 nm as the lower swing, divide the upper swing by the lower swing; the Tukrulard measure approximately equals 0.51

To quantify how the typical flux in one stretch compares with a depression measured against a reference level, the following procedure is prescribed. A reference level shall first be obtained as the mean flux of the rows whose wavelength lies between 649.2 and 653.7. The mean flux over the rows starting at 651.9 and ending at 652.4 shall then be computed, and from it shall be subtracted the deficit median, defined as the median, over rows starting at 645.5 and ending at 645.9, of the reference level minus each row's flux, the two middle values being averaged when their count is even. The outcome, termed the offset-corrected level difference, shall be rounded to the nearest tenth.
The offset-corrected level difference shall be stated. 7.7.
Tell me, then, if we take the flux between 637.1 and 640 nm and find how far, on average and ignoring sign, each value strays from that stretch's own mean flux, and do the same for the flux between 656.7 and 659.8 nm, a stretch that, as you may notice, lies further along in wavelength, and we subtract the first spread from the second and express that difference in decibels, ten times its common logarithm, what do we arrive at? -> -16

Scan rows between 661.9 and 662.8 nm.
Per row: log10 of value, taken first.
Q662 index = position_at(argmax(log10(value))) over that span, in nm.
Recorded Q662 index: 662.266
